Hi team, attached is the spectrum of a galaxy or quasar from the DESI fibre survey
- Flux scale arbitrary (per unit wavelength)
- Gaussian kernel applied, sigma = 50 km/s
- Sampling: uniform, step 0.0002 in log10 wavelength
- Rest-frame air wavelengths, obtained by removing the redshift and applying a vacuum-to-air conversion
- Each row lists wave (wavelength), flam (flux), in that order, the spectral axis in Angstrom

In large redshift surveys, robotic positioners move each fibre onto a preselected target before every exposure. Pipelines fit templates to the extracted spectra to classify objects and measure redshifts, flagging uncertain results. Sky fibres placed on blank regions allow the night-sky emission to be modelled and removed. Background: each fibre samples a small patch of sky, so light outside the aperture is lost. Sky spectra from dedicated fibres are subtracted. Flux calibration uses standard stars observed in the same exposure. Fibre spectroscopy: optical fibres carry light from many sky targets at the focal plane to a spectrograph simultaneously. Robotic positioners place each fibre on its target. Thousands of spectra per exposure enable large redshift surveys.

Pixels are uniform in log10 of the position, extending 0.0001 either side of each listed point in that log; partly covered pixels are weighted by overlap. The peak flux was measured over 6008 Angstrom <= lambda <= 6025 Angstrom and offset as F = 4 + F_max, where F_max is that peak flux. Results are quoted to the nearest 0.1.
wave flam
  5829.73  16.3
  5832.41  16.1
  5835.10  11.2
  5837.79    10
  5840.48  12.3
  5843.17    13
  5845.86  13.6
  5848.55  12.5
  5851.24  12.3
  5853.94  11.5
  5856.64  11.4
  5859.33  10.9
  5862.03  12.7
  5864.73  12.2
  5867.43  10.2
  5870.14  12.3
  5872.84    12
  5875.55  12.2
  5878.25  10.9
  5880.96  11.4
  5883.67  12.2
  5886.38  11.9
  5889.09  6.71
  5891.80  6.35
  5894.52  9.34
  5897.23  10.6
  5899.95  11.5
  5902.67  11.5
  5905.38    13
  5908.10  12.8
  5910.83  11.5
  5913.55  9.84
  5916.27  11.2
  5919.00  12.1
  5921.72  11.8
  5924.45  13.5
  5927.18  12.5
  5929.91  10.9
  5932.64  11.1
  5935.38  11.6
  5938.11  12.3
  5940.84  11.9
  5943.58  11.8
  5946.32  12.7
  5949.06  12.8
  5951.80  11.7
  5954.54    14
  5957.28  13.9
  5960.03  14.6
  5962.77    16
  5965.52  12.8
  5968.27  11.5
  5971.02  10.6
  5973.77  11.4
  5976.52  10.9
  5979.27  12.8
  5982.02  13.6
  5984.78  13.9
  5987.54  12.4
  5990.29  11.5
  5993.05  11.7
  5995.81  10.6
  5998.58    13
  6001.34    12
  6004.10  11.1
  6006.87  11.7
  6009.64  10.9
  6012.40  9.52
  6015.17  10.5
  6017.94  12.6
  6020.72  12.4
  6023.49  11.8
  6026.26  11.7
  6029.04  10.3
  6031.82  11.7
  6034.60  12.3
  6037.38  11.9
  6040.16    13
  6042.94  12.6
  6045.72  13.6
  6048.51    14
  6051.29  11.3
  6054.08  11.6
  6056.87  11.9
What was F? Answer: 16.6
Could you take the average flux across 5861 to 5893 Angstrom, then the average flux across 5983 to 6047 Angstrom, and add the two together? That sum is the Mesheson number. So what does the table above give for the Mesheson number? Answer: 22.8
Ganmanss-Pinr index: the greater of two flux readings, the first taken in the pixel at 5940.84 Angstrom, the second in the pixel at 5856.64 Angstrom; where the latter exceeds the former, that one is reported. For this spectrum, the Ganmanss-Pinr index 11.9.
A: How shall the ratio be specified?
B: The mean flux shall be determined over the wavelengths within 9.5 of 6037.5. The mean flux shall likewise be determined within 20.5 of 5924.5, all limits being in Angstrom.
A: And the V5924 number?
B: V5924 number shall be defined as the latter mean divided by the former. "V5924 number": 0.97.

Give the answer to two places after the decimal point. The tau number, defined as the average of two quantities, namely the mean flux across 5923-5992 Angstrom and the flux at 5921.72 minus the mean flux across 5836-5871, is 6.20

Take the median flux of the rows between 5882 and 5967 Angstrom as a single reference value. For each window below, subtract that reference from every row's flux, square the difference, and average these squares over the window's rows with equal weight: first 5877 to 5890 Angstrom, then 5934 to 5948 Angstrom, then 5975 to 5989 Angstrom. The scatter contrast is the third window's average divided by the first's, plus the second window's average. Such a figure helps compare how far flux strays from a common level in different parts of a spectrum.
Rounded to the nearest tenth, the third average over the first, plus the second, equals 0.5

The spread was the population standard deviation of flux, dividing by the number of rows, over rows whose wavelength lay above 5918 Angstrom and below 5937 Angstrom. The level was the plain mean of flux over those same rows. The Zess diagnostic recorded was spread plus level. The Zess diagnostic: 12.7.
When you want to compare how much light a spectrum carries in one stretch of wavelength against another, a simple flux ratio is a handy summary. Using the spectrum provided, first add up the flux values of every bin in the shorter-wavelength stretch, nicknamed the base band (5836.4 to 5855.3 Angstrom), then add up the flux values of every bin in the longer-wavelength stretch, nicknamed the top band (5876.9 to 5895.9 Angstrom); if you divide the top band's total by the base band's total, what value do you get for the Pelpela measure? 0.81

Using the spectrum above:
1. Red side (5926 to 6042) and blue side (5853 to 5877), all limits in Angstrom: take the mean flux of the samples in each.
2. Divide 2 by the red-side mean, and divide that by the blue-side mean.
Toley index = 0.0141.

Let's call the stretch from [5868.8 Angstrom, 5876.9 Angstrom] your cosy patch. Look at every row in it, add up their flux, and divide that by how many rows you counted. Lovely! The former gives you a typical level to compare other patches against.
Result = 12.2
